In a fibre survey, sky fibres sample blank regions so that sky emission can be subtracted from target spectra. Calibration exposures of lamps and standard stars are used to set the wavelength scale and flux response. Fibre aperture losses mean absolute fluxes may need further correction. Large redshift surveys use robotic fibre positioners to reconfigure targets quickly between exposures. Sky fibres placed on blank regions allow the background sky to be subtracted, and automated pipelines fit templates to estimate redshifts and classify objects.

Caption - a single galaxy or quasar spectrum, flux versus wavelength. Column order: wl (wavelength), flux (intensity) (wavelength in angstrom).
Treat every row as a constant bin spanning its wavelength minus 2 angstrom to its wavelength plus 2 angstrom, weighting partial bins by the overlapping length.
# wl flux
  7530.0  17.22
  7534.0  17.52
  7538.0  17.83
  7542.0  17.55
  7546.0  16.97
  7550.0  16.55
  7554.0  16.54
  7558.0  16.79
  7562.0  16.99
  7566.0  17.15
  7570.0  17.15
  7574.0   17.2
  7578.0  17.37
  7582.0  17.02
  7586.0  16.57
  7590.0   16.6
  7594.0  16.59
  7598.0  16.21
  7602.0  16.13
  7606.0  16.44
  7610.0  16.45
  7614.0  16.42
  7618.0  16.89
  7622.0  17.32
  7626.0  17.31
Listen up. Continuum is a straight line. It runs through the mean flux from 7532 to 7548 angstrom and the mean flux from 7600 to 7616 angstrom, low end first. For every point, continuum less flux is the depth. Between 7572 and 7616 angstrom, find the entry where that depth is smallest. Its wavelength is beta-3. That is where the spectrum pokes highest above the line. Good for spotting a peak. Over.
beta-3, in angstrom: 7578.0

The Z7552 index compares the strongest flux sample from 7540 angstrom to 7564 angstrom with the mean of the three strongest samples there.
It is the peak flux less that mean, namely 0.38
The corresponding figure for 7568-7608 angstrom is 0.13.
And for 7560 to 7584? 0.13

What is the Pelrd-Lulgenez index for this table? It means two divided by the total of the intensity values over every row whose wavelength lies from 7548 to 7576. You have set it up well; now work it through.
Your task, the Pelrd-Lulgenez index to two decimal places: 0.02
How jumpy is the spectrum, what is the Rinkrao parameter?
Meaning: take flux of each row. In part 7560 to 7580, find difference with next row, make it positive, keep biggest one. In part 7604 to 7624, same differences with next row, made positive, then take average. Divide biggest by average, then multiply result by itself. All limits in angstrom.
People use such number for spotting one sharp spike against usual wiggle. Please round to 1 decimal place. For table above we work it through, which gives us 0.5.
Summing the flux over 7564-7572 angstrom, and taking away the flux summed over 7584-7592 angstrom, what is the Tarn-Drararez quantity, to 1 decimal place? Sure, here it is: 1.1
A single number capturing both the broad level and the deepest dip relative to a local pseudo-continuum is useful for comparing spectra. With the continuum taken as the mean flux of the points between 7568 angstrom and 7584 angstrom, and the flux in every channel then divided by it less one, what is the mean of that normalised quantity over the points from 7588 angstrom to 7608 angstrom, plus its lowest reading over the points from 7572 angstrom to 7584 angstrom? -0.06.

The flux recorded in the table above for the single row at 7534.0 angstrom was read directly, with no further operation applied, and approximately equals 17.52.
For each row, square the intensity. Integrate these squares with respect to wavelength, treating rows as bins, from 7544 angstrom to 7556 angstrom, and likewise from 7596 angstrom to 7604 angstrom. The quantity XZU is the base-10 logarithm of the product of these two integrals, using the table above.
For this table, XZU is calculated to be 6.8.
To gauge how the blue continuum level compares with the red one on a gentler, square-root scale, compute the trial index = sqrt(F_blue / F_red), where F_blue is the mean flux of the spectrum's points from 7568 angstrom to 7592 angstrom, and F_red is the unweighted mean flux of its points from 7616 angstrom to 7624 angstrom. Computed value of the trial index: 1.00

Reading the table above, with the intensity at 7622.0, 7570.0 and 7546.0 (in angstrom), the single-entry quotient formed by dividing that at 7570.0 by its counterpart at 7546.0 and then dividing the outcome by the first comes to 0.0583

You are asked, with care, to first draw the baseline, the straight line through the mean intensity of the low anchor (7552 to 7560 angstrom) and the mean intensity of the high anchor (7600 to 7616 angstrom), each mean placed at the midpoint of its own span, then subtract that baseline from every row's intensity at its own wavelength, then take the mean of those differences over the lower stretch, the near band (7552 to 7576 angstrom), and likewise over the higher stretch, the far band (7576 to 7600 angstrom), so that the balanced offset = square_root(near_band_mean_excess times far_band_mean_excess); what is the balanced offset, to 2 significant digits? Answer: 0.30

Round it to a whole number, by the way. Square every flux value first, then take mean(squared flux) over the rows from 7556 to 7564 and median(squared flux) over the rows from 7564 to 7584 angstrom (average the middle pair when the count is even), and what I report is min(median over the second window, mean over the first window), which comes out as 285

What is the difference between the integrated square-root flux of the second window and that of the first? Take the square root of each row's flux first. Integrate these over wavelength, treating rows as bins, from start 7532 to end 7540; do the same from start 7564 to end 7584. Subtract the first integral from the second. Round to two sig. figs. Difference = 49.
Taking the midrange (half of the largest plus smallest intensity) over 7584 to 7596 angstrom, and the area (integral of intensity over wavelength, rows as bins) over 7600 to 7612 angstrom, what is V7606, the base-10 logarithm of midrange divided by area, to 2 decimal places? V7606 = -1.07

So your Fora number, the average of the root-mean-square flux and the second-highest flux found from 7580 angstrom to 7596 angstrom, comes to 16.6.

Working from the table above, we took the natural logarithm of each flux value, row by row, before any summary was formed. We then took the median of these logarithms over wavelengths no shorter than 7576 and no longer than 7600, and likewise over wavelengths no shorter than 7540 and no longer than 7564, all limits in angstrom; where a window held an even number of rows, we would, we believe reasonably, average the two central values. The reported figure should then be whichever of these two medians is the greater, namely 2.83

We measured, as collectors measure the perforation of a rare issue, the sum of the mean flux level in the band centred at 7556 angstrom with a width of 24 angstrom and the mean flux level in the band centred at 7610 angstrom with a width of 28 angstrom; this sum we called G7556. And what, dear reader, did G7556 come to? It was 33.38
